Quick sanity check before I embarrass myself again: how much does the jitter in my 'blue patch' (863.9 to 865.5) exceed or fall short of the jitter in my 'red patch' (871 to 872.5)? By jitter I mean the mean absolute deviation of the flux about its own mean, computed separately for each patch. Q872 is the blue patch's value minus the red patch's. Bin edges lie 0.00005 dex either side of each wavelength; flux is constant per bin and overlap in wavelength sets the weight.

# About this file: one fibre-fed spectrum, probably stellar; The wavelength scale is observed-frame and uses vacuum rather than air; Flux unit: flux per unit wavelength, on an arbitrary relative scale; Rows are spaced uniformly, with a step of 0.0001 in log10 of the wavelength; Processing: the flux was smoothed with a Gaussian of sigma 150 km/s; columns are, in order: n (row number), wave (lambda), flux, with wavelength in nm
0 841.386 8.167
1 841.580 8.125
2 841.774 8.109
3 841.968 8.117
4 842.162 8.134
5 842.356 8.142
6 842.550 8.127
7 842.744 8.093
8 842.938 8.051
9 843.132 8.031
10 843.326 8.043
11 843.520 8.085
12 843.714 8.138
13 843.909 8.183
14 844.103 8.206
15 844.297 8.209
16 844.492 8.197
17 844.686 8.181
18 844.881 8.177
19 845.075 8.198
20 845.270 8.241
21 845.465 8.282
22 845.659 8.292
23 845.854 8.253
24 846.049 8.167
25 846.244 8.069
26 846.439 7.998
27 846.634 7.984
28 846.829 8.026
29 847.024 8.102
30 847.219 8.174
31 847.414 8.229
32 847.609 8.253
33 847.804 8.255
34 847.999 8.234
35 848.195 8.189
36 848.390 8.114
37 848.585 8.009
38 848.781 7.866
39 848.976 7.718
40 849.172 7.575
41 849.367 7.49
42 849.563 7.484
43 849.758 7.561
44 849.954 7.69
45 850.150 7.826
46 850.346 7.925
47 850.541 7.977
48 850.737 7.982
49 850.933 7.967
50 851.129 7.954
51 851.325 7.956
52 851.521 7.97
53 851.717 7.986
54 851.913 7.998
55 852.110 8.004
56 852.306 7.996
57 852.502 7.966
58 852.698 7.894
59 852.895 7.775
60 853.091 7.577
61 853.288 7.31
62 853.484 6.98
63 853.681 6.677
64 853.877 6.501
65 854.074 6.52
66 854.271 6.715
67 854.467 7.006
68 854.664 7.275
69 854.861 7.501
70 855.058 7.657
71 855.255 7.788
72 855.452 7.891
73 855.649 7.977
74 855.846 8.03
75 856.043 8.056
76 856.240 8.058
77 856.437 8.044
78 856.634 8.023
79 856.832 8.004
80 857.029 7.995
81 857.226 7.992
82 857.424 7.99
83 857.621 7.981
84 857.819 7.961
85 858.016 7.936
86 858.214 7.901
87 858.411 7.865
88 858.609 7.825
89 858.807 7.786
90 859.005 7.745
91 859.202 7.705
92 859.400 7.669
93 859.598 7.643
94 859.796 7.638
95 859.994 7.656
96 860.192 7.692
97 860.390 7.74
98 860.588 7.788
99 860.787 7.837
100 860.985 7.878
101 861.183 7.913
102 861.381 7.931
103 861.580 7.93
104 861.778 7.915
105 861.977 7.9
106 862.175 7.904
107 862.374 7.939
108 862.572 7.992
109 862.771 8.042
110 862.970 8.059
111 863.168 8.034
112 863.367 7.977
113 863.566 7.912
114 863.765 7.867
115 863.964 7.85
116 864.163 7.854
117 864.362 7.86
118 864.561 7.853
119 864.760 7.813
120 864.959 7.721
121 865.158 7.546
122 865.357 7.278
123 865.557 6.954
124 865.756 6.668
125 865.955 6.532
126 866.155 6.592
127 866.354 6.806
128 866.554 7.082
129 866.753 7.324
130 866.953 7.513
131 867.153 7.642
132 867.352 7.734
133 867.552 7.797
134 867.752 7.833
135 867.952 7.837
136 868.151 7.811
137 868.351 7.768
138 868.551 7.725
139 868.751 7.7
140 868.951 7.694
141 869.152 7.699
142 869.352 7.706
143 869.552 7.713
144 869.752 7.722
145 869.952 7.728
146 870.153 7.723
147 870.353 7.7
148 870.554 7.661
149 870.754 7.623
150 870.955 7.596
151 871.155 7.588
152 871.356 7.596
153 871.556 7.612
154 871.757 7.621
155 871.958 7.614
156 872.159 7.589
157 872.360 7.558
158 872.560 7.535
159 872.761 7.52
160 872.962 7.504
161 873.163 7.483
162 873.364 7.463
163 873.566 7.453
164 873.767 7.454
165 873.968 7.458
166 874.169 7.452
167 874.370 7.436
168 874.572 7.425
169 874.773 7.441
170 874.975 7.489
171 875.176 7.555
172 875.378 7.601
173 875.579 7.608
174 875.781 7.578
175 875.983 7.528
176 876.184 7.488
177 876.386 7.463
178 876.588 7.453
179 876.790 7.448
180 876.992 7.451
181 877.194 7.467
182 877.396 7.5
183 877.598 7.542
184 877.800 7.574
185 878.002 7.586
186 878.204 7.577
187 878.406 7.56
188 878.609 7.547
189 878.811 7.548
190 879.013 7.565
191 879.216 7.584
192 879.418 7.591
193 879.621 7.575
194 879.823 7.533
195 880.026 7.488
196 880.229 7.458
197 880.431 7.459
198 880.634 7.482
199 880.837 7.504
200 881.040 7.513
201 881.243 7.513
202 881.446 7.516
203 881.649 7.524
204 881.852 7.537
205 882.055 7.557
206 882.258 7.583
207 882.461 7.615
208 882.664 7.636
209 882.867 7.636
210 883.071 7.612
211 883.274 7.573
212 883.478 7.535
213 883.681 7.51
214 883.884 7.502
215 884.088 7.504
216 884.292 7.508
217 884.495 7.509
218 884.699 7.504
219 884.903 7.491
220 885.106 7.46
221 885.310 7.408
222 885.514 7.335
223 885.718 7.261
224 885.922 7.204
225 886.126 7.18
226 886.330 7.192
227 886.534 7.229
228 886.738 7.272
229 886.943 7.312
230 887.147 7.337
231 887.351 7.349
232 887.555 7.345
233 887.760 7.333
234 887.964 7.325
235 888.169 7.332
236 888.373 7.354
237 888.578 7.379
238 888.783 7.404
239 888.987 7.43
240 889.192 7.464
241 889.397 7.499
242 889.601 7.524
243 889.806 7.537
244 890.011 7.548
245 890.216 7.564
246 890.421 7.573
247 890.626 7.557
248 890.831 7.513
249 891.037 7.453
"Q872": 0.14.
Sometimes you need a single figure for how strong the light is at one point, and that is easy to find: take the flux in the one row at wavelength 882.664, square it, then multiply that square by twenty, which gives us 1166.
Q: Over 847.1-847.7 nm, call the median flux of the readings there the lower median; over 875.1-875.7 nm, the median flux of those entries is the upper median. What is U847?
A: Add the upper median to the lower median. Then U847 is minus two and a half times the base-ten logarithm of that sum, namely -3.00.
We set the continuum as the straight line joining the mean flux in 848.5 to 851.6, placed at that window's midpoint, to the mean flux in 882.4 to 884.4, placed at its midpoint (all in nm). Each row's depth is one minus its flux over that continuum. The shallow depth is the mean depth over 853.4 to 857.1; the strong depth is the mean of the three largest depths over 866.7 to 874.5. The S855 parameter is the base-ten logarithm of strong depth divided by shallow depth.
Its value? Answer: 0.0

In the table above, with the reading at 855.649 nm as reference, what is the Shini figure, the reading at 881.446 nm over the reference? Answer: 0.94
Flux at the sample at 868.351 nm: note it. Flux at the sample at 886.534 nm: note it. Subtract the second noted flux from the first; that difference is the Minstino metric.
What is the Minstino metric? 0.5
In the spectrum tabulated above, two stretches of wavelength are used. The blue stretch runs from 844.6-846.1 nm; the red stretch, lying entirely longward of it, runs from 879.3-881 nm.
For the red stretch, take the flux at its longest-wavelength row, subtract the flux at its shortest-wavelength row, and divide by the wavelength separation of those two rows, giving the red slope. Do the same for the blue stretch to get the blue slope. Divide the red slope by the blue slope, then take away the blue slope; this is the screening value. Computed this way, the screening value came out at 6.0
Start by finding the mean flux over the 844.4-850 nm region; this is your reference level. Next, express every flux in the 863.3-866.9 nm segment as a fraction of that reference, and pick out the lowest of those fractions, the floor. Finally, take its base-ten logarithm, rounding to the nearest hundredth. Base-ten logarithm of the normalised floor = -0.09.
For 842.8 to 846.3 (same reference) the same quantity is 0.00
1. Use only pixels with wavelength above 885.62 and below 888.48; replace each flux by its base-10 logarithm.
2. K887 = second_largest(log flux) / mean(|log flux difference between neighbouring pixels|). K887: 622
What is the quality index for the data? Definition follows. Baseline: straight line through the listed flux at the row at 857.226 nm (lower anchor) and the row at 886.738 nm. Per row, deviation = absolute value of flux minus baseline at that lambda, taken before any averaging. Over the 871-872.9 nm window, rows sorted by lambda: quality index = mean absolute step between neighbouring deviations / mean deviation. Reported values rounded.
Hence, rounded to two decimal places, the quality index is 0.30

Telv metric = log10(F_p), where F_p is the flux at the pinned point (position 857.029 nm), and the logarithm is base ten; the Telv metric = 0.903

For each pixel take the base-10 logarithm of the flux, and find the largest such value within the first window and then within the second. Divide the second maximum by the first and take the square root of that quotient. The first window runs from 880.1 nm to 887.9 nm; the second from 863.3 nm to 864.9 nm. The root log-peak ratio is 1.01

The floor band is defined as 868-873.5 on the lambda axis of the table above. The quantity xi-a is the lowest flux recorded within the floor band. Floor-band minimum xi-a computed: 7.463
